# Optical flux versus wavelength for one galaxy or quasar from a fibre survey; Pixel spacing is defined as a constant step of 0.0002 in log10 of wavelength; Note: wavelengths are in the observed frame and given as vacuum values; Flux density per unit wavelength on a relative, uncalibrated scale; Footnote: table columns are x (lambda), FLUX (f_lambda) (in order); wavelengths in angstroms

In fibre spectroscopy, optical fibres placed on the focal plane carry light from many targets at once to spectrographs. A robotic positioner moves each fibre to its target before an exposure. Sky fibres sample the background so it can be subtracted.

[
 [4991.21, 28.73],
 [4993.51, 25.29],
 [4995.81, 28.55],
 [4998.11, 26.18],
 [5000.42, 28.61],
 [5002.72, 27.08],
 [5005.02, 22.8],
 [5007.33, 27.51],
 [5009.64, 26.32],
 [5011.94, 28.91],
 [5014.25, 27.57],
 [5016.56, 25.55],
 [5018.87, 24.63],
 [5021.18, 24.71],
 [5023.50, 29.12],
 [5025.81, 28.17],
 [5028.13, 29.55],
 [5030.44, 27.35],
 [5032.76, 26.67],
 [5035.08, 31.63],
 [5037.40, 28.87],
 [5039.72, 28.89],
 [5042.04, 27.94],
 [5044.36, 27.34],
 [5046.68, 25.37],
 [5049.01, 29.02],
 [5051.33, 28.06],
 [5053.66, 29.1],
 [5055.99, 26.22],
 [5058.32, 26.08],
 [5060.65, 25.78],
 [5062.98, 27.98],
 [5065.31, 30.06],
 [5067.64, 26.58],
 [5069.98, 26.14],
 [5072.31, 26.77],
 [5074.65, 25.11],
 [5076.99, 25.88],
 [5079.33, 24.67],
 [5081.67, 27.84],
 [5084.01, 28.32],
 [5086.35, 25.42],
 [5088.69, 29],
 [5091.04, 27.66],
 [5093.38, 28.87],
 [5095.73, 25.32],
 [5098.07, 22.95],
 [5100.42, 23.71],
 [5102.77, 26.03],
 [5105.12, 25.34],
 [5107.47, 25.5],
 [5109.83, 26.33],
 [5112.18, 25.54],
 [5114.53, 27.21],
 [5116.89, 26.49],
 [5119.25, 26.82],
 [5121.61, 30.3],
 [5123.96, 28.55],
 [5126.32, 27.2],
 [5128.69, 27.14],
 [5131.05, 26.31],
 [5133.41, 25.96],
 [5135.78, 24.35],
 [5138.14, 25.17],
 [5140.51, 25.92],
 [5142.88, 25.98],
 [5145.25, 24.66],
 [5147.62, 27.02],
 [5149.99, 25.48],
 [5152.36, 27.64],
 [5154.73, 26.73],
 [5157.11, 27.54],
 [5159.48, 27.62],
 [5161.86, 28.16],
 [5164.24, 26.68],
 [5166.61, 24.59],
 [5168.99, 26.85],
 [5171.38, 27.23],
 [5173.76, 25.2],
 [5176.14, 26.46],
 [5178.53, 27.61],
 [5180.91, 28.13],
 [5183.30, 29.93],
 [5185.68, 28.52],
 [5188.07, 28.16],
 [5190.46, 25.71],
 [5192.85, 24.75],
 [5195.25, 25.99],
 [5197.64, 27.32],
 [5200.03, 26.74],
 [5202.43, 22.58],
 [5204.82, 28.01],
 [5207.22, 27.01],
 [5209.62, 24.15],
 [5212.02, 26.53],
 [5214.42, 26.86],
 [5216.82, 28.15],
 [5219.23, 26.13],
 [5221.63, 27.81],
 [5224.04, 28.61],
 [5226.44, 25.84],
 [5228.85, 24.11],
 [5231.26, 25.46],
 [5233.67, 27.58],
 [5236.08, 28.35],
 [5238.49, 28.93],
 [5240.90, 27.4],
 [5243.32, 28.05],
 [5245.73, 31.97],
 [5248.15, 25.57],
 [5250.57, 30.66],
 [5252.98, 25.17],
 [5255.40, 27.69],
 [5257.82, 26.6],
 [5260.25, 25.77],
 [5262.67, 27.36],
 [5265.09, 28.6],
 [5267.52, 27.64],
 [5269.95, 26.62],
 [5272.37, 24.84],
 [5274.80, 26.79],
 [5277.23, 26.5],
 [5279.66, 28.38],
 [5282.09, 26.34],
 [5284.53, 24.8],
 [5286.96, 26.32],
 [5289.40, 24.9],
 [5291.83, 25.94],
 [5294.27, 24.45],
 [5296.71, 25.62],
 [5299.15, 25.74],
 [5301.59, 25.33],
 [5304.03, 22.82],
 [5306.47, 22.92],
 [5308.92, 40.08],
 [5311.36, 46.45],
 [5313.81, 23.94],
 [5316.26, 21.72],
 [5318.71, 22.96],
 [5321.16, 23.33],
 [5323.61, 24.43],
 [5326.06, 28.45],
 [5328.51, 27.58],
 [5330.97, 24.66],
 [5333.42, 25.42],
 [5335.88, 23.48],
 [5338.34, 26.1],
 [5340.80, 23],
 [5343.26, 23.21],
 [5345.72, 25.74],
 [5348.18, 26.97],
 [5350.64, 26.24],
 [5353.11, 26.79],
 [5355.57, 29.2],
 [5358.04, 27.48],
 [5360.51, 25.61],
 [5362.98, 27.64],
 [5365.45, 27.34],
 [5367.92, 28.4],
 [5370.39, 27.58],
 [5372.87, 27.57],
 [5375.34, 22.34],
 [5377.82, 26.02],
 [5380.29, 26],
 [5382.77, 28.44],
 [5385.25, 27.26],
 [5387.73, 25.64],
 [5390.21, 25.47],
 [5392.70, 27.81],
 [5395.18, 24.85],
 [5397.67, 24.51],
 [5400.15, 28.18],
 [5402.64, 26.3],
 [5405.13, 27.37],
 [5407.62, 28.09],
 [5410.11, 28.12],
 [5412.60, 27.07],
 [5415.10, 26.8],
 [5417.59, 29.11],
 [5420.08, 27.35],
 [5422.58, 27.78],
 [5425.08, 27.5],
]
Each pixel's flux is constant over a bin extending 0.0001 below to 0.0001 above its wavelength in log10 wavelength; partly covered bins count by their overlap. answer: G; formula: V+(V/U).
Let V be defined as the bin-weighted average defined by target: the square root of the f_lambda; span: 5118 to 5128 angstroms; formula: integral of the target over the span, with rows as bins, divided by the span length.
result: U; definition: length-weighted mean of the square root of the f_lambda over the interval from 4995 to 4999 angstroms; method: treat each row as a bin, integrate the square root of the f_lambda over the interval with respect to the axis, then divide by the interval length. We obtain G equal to 6.32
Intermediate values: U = 5.23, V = 5.30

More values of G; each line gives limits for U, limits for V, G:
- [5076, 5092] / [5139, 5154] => 6.09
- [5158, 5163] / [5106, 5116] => 6.08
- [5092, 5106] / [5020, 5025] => 6.22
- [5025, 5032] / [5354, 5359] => 6.32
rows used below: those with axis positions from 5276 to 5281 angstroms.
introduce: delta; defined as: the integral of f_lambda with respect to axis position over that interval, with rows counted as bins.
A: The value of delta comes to 137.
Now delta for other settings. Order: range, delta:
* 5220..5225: 140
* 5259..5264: 133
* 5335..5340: 124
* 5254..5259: 135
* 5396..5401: 130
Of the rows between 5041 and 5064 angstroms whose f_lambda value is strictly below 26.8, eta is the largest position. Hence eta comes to 5060.65 angstroms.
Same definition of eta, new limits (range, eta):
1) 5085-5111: 5109.83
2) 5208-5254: 5252.98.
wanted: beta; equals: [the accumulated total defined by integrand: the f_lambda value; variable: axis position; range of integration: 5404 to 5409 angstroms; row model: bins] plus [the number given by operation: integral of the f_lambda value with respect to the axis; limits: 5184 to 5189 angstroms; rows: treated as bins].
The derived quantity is 281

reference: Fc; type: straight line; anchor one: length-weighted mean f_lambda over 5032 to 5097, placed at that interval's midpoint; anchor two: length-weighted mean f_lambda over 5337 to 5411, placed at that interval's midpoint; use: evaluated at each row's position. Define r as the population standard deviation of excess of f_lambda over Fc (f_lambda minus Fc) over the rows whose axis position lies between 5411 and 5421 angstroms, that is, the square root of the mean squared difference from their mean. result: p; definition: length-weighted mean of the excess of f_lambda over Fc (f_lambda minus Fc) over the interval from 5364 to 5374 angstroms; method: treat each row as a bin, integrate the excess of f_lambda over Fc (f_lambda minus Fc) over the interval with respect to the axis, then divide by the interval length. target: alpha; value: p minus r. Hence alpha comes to 0.3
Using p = 1.2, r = 0.9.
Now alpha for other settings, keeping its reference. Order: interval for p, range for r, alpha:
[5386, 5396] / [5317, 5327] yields -2.6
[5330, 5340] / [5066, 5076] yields -2.4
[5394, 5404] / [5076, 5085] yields -1.9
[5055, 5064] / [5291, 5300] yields -1.5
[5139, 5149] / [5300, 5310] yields -8.5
